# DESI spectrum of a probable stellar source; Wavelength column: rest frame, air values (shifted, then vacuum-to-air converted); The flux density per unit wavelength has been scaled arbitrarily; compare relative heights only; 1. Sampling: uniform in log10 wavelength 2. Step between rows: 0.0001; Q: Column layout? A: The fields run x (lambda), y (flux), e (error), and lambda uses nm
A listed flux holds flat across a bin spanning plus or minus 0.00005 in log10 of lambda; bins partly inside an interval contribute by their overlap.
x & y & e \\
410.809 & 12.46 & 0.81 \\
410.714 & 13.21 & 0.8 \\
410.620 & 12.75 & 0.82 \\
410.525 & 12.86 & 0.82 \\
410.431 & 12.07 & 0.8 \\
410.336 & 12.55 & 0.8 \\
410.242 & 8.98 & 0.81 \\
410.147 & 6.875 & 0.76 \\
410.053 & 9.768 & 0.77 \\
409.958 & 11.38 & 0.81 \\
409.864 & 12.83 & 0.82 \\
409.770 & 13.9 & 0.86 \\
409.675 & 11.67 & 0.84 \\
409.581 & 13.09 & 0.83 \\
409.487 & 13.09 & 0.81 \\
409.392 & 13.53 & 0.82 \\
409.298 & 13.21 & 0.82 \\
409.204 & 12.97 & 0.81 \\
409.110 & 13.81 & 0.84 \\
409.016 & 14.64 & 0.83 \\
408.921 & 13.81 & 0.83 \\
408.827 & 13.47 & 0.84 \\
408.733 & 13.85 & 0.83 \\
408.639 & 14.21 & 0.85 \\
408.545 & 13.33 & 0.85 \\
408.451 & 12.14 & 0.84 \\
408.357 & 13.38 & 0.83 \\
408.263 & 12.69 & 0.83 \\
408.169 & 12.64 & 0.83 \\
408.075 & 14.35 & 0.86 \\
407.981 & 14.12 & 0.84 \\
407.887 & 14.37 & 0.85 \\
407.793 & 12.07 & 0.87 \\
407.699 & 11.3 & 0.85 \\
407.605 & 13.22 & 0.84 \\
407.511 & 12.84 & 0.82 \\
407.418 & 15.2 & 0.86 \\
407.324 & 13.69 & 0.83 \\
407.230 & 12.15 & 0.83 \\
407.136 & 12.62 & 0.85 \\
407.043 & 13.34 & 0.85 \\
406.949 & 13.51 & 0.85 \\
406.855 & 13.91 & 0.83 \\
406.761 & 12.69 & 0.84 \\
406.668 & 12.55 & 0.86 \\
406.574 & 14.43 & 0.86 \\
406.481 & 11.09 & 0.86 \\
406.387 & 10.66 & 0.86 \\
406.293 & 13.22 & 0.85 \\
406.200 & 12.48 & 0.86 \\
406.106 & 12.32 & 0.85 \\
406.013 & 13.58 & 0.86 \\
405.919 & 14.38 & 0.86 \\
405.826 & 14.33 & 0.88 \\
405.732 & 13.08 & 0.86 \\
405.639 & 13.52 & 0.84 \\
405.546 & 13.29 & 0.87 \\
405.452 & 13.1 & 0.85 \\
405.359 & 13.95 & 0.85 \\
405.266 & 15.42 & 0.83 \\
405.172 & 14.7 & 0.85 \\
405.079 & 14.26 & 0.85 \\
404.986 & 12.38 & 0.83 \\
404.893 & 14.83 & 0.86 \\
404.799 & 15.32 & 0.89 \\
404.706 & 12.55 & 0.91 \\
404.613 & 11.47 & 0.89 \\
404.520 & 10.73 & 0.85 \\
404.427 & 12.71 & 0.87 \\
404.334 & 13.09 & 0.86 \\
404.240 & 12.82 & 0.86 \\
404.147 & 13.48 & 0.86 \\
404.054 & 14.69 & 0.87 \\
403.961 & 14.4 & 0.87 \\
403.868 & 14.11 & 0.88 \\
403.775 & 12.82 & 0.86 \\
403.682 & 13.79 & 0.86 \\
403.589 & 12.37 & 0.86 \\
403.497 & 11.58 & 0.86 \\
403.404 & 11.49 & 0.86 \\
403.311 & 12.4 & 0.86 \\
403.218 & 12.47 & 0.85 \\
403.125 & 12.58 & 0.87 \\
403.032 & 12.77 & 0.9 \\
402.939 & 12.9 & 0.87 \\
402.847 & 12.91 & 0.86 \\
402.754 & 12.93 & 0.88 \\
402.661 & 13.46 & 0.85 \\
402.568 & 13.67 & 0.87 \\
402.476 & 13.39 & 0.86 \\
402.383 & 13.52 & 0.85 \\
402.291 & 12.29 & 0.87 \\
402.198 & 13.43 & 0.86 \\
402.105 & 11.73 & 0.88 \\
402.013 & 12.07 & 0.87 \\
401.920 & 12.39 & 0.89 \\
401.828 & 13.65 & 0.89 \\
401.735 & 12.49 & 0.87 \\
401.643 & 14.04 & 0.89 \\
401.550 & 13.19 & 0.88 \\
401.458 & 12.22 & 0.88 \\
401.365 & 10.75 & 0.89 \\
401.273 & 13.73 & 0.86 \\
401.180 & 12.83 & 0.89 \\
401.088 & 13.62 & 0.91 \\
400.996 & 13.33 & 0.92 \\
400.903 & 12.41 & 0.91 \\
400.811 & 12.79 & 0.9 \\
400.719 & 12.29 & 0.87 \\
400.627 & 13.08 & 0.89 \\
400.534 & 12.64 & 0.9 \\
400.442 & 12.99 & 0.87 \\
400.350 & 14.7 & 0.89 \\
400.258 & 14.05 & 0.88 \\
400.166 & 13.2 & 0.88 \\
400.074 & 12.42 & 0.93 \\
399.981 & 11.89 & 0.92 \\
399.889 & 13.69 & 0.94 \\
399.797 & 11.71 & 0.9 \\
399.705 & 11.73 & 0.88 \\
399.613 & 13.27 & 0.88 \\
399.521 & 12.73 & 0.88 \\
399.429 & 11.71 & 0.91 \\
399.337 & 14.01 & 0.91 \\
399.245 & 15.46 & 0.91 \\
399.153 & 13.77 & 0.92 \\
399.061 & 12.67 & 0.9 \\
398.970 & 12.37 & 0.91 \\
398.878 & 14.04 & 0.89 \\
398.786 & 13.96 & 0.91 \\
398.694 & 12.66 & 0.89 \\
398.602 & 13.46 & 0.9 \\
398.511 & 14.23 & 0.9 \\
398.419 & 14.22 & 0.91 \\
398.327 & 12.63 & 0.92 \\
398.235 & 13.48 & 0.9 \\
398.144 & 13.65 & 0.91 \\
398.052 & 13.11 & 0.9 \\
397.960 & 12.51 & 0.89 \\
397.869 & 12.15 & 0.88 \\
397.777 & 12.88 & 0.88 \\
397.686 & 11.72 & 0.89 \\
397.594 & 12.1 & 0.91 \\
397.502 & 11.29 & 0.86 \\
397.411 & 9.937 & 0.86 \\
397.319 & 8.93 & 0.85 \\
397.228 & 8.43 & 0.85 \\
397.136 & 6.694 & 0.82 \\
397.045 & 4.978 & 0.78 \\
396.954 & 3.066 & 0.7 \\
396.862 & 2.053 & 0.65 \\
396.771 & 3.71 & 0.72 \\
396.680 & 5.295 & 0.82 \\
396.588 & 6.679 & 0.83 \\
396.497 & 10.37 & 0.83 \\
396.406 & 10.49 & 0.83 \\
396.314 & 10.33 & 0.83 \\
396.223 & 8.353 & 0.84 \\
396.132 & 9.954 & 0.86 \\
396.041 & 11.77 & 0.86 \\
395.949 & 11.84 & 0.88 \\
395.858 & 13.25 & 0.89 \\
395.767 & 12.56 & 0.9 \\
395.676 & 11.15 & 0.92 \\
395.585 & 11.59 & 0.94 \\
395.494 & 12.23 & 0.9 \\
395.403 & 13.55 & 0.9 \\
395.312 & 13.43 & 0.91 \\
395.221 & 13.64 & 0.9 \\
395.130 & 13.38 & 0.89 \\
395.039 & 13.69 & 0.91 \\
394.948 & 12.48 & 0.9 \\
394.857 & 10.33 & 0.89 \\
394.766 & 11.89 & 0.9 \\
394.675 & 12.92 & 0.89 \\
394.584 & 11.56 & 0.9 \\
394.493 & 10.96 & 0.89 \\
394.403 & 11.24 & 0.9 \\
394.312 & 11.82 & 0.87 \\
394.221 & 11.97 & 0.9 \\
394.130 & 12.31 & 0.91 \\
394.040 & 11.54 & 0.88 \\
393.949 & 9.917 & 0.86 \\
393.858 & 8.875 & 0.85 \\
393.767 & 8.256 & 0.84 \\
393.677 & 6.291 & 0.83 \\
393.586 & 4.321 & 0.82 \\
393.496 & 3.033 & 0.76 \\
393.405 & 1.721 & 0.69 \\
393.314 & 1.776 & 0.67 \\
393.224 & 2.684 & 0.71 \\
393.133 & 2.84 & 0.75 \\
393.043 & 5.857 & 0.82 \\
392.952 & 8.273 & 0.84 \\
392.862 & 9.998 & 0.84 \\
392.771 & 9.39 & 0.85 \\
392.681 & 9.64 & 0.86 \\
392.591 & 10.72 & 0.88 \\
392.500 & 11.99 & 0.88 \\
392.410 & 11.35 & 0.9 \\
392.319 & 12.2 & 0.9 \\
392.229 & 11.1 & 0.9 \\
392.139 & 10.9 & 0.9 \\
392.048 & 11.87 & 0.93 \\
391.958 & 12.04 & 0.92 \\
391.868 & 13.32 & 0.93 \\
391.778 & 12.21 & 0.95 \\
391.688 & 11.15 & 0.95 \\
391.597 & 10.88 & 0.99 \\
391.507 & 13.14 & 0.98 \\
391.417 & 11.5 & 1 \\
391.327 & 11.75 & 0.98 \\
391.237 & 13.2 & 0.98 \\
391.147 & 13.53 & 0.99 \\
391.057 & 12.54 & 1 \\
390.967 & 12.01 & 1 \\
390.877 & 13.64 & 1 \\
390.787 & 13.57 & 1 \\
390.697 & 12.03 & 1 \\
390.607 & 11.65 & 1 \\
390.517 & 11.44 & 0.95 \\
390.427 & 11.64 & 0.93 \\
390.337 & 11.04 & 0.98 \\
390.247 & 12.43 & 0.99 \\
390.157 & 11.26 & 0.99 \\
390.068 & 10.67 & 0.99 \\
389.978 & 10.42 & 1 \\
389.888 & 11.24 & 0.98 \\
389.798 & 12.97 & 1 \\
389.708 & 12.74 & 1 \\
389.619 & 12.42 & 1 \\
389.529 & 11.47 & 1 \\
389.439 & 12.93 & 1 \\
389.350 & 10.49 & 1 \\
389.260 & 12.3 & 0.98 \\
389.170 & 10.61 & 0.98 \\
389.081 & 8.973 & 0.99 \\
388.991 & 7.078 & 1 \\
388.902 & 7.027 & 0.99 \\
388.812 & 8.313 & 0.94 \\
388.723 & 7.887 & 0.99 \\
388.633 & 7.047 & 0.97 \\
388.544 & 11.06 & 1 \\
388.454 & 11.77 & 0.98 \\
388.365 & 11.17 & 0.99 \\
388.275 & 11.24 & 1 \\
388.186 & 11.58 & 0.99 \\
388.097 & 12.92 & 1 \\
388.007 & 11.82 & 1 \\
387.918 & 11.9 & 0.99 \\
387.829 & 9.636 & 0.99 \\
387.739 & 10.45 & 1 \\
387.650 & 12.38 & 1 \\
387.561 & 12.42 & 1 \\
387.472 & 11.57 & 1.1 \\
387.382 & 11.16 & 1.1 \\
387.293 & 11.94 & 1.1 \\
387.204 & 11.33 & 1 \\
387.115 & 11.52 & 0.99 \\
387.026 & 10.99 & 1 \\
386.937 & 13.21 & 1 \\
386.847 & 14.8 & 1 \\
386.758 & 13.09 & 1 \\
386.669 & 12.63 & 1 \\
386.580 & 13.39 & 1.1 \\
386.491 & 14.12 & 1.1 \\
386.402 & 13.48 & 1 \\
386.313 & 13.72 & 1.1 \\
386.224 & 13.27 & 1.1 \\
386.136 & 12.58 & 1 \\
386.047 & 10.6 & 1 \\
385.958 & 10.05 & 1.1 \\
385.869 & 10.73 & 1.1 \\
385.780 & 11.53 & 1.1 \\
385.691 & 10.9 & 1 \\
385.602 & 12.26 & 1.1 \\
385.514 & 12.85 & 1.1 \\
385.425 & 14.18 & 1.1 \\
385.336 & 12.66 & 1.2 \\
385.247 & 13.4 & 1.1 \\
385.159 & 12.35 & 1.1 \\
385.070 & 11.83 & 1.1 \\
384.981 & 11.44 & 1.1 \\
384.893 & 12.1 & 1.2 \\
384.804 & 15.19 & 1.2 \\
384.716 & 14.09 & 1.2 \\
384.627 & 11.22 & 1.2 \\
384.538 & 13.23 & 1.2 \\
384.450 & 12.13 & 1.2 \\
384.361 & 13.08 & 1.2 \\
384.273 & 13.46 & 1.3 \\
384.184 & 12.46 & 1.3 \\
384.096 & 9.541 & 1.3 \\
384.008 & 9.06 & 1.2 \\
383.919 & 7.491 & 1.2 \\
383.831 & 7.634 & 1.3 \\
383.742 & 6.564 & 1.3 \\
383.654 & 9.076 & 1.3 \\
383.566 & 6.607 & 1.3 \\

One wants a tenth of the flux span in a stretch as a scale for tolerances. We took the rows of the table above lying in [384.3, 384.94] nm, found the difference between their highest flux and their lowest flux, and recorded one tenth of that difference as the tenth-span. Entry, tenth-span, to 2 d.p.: 0.40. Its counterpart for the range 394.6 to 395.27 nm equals 0.34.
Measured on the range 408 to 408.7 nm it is 0.22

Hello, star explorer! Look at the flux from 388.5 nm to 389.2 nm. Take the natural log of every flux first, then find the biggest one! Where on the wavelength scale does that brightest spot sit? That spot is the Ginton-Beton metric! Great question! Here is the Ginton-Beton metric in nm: 388.544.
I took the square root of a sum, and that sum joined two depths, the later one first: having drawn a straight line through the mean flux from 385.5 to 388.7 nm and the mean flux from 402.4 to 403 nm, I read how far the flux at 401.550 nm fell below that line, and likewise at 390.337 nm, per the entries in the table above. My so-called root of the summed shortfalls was 1.0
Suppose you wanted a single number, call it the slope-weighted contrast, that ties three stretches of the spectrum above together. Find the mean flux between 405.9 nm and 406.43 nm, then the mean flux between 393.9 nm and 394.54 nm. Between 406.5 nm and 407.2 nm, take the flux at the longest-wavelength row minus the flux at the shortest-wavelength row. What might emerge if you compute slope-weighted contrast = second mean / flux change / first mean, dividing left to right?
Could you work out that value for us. -0.5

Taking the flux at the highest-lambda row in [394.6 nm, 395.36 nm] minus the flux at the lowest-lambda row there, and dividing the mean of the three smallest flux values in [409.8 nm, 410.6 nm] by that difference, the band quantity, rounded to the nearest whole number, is 17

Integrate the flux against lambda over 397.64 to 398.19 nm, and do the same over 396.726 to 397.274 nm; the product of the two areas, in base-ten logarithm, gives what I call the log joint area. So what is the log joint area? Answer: 1.27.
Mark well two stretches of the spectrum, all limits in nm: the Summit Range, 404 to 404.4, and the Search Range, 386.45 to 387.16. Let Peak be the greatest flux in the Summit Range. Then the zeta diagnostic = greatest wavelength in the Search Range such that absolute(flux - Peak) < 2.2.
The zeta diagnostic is 386.937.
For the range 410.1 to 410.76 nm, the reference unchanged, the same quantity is 410.714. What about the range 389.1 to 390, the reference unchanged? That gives 389.798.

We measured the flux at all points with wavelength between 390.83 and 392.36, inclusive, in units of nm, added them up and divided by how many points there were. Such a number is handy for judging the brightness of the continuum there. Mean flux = 12.2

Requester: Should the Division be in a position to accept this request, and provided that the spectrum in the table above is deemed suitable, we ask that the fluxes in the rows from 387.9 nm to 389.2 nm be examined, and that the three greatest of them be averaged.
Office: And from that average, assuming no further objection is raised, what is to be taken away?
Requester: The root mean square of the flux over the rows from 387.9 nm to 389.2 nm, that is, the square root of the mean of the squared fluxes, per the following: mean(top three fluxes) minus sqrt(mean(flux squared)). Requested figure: 2.0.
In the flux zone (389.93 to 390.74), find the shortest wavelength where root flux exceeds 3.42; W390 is 390.247 nm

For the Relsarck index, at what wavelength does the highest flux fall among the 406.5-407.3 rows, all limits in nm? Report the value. 406.574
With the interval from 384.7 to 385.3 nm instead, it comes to 384.804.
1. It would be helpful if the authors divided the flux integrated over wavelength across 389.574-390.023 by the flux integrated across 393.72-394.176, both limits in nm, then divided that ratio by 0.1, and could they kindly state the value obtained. 11.6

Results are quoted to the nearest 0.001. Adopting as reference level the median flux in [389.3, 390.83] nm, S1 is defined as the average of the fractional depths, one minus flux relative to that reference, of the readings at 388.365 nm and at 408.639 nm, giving -0.090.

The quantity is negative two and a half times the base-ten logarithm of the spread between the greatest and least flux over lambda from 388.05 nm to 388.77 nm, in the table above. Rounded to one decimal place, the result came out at -1.9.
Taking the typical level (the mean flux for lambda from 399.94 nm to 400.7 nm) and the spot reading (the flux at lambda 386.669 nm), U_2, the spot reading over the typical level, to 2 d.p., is 0.96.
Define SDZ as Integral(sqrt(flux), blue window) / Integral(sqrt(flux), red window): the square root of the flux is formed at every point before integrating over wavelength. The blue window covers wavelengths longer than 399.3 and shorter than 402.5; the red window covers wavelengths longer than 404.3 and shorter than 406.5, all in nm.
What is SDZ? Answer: 1.4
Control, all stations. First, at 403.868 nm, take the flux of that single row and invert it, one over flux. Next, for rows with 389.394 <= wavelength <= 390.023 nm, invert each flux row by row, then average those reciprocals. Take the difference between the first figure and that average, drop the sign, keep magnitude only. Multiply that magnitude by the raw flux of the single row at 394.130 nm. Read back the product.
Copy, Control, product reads 0.16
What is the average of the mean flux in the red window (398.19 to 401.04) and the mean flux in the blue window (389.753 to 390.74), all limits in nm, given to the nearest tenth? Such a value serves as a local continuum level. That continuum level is 12.3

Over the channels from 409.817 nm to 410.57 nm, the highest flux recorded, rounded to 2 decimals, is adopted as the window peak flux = 12.86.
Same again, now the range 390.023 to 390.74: 12.43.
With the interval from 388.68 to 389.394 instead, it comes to 12.30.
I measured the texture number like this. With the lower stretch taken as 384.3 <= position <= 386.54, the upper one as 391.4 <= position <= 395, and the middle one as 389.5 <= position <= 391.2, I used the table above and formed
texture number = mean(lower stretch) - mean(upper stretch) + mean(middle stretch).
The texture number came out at 14.9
